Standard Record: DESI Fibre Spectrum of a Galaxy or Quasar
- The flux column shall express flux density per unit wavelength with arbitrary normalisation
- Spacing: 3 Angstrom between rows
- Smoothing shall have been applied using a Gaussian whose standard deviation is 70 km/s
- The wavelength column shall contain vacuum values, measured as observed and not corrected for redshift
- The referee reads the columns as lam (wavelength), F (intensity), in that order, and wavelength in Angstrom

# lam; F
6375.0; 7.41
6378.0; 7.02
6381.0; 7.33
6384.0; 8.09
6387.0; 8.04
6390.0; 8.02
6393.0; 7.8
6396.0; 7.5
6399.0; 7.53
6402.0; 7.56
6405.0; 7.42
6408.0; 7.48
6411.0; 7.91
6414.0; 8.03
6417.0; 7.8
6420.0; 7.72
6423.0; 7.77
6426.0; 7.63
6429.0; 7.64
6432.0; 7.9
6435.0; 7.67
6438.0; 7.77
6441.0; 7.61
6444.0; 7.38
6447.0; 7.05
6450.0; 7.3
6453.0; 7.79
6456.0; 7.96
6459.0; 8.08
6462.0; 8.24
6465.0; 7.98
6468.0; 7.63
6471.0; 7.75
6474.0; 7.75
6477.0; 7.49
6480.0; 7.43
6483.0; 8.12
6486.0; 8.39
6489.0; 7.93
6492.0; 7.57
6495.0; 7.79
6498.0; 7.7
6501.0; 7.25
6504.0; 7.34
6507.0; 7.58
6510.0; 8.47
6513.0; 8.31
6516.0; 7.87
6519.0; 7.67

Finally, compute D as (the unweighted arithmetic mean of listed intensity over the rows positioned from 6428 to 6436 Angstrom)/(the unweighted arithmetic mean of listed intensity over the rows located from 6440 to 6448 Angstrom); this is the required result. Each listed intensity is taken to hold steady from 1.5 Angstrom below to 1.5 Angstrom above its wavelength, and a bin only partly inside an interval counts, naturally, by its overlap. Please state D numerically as 1.05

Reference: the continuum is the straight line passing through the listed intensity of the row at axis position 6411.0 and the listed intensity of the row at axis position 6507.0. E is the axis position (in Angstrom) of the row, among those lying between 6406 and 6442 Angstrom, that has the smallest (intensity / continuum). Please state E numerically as 6408.0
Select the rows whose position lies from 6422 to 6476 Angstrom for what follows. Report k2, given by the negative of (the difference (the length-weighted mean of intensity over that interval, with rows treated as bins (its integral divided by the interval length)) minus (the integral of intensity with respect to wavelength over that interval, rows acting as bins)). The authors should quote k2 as 409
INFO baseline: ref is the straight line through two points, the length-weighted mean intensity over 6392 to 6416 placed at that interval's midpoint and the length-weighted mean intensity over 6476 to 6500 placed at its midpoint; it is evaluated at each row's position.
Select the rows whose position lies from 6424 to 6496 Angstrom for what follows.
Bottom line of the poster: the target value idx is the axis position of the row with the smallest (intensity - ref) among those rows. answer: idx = 6447.0 Angstrom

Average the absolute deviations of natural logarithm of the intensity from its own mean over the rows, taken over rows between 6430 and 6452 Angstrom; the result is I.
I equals 0.032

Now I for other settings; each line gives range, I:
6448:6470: 0.031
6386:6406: 0.029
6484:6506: 0.036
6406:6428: 0.017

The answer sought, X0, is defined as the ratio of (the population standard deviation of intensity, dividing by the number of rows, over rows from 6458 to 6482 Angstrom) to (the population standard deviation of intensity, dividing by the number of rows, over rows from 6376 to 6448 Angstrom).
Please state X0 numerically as 0.95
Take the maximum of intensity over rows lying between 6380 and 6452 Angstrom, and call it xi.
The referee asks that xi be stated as 8.09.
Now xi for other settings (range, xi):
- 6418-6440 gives 7.9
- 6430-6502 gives 8.39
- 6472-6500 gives 8.39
